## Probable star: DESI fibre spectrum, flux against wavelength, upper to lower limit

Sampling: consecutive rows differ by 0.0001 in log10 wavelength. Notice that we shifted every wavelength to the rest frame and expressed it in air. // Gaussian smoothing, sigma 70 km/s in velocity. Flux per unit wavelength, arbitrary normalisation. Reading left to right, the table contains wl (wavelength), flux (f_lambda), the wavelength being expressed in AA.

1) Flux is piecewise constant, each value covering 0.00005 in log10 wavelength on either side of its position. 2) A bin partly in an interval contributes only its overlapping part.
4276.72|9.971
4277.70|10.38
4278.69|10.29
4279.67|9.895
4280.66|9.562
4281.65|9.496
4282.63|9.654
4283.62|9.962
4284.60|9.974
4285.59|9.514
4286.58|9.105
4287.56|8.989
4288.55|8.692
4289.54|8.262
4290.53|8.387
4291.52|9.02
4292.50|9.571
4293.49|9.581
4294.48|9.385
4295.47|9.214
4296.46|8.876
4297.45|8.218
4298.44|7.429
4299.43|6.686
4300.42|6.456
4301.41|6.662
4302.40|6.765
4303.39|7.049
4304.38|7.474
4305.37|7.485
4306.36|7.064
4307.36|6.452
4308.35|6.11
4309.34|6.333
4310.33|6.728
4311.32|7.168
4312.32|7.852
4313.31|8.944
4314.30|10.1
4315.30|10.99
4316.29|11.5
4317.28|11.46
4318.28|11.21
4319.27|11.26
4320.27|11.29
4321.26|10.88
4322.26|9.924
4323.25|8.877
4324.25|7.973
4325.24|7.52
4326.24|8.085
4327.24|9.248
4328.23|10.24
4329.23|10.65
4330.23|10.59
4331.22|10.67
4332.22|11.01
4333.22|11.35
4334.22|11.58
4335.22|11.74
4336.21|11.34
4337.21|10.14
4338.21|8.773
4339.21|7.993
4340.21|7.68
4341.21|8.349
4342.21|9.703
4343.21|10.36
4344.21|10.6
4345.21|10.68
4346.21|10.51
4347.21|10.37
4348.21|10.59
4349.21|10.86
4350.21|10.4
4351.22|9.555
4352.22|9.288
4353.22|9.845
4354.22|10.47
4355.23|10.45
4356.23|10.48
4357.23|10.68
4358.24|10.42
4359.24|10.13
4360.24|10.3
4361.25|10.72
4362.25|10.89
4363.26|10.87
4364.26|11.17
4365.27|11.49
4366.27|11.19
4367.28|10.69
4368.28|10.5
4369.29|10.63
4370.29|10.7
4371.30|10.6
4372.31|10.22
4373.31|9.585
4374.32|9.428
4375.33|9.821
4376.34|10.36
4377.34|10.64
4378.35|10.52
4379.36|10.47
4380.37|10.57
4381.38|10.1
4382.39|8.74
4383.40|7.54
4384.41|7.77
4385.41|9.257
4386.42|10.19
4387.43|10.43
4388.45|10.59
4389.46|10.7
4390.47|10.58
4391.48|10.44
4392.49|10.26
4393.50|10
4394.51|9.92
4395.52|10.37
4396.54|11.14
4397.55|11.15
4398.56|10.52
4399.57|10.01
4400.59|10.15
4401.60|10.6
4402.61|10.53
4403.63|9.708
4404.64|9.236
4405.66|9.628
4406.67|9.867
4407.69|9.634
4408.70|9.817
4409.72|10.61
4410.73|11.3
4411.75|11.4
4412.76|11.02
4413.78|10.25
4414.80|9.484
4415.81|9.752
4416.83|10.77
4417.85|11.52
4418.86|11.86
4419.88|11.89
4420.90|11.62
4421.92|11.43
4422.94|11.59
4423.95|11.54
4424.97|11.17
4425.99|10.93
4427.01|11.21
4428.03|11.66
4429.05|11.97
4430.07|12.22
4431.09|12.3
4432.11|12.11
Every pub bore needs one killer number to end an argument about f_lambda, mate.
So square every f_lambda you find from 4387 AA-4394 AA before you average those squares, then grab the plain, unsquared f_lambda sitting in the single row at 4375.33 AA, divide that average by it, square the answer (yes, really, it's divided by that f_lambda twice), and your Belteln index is 123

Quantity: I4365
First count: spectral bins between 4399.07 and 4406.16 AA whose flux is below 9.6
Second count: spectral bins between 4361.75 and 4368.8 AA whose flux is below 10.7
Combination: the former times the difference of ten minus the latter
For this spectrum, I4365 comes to 8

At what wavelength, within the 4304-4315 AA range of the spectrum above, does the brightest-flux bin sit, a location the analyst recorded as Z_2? 4314.30 AA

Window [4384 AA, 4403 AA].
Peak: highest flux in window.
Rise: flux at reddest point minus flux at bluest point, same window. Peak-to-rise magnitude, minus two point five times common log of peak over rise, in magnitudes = -1.5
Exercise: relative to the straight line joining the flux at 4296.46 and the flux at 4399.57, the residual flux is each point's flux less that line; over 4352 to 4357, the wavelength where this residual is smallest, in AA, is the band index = 4352.22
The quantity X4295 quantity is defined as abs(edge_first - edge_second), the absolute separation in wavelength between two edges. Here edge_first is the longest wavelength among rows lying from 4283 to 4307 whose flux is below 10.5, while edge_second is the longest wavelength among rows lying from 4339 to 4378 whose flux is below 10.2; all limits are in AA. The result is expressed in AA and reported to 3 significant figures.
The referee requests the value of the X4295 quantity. 69.0 AA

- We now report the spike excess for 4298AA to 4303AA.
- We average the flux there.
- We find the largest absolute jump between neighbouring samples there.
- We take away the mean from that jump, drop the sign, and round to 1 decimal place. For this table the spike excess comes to 6.1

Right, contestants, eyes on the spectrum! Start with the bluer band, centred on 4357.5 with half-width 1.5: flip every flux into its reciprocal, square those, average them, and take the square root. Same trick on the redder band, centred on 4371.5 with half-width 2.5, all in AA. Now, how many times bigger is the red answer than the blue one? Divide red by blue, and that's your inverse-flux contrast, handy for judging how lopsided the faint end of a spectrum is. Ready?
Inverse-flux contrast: 1.02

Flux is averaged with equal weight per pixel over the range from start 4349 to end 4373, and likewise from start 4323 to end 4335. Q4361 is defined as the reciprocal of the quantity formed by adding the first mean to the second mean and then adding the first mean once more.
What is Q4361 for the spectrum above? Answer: 0.032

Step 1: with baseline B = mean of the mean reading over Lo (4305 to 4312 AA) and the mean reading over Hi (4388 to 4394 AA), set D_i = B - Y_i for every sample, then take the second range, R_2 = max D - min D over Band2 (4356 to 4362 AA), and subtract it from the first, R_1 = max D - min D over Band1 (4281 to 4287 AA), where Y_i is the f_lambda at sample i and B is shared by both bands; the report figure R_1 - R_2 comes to 0.3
